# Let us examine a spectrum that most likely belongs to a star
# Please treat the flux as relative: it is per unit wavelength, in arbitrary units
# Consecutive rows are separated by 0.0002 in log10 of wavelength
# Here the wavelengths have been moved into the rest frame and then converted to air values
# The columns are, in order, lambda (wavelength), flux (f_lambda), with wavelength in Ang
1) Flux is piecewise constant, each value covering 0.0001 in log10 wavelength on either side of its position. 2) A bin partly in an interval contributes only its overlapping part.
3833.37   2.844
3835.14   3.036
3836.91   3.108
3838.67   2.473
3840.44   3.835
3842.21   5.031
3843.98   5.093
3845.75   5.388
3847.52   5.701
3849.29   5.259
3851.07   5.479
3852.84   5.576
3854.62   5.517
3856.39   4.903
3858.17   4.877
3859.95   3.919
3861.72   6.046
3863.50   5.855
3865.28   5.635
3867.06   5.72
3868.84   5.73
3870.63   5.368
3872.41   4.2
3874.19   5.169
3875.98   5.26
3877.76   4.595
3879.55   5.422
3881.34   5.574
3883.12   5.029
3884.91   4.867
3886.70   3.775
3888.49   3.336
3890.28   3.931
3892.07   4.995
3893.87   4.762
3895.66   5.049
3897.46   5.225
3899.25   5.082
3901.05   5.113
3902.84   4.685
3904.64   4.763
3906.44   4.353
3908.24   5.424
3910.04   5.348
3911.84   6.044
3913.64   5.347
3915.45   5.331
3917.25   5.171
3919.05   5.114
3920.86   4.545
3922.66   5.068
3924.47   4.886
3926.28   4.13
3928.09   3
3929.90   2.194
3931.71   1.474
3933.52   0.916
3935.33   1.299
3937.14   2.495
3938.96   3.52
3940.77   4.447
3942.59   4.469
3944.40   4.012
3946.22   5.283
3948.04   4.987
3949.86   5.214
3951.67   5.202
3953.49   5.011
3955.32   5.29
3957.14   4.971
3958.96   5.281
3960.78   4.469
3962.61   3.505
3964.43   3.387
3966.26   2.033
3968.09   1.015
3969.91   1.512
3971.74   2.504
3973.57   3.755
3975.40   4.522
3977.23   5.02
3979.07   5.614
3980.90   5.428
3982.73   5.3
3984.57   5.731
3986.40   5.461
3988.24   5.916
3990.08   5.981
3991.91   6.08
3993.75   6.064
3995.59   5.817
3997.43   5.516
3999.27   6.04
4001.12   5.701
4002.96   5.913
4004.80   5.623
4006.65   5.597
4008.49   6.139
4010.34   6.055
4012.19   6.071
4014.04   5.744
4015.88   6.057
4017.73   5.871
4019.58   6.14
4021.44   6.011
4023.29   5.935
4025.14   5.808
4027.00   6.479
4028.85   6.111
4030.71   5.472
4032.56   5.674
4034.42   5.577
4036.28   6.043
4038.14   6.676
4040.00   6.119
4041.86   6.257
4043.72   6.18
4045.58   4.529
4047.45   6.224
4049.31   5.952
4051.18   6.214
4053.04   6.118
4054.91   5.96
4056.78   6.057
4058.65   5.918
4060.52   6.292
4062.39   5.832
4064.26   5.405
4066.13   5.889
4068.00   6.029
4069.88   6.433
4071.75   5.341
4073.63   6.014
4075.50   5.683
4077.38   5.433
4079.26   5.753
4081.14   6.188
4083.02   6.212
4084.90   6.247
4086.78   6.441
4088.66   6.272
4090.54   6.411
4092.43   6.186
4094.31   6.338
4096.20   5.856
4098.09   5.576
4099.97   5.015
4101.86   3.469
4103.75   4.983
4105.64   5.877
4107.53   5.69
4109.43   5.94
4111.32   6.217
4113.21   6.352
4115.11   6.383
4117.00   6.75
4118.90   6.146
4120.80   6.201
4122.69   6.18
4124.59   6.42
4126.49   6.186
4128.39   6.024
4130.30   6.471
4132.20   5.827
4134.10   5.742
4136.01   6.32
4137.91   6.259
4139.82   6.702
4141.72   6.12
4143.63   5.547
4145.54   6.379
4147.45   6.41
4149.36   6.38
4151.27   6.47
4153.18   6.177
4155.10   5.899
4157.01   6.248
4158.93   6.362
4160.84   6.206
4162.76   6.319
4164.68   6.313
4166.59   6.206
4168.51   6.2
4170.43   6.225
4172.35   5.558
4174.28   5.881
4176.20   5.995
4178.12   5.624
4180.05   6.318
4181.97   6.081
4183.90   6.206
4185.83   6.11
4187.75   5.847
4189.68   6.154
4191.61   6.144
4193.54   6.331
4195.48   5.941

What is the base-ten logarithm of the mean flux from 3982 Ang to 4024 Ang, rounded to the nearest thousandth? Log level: 0.768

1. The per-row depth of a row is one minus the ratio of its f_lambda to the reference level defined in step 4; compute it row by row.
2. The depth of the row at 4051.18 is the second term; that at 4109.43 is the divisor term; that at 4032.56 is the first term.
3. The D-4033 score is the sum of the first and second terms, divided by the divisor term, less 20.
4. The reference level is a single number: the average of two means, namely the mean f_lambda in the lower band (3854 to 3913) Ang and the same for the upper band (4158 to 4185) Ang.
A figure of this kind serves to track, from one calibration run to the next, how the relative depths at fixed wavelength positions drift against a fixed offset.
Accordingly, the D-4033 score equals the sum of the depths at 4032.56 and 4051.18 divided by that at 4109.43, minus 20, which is -18.0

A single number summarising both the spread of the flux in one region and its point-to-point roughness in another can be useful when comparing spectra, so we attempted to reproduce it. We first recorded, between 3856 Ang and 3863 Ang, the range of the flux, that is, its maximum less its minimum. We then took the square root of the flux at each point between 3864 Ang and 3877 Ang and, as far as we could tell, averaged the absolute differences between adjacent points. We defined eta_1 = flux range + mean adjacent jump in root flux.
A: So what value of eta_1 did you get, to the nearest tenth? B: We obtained 2.2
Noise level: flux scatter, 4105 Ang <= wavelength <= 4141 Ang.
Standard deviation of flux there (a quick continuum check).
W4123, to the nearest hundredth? 0.29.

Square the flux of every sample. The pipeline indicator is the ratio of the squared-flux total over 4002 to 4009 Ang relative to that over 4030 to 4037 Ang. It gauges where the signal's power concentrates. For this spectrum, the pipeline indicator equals 1.0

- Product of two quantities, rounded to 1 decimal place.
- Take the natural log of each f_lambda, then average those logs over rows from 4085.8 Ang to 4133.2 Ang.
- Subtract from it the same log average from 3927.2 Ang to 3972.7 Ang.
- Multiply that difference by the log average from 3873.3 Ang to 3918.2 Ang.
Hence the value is 1.0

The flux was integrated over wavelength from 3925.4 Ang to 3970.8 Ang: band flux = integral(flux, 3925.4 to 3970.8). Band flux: 162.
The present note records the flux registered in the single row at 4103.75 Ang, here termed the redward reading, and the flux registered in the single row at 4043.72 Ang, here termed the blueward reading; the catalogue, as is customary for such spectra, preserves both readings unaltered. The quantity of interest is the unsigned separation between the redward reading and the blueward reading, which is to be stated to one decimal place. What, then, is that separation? 1.2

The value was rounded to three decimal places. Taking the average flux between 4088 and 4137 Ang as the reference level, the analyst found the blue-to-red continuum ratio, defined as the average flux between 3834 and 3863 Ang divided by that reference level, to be 0.790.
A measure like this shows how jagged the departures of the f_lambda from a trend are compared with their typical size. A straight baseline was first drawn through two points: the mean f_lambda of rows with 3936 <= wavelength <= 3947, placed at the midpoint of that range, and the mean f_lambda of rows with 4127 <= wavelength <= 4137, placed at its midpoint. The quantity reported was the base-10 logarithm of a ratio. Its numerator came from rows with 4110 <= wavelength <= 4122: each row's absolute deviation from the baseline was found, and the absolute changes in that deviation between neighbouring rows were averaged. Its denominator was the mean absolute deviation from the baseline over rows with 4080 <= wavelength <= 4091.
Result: -0.50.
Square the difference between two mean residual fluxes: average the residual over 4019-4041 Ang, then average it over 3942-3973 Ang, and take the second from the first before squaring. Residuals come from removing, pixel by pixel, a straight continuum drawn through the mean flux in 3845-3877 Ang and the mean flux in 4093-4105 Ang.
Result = 4.1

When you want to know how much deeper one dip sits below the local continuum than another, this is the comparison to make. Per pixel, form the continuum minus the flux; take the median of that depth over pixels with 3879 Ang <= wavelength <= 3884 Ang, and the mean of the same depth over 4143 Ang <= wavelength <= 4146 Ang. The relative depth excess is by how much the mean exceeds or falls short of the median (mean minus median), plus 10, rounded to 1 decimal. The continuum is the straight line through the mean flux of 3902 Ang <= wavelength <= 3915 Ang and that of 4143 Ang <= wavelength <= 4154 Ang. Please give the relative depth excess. 10.7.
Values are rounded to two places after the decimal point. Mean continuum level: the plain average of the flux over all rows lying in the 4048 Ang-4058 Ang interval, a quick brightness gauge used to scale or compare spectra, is 6.06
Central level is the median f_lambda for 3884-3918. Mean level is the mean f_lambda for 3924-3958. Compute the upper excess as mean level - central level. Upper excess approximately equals -1.2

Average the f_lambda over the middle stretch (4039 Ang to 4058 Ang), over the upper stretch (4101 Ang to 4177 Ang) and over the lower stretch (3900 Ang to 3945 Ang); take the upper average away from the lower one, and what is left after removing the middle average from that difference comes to -7.9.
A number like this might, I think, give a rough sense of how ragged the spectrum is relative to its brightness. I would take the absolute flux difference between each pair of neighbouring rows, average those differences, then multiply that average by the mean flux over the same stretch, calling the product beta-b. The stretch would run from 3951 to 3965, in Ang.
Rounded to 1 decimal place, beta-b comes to 2.0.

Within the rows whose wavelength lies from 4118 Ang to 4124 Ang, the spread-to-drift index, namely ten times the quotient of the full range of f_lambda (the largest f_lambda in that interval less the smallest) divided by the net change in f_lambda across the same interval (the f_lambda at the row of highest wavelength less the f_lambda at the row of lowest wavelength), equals 16.2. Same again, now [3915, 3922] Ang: -10.0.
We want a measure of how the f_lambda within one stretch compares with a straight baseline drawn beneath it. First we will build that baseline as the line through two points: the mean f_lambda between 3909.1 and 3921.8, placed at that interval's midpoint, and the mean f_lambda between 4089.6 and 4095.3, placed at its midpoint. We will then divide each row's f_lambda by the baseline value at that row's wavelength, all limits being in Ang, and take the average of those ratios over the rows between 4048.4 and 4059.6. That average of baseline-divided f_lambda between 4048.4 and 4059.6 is 0.99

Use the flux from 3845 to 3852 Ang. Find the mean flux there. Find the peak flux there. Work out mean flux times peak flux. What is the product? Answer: 31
